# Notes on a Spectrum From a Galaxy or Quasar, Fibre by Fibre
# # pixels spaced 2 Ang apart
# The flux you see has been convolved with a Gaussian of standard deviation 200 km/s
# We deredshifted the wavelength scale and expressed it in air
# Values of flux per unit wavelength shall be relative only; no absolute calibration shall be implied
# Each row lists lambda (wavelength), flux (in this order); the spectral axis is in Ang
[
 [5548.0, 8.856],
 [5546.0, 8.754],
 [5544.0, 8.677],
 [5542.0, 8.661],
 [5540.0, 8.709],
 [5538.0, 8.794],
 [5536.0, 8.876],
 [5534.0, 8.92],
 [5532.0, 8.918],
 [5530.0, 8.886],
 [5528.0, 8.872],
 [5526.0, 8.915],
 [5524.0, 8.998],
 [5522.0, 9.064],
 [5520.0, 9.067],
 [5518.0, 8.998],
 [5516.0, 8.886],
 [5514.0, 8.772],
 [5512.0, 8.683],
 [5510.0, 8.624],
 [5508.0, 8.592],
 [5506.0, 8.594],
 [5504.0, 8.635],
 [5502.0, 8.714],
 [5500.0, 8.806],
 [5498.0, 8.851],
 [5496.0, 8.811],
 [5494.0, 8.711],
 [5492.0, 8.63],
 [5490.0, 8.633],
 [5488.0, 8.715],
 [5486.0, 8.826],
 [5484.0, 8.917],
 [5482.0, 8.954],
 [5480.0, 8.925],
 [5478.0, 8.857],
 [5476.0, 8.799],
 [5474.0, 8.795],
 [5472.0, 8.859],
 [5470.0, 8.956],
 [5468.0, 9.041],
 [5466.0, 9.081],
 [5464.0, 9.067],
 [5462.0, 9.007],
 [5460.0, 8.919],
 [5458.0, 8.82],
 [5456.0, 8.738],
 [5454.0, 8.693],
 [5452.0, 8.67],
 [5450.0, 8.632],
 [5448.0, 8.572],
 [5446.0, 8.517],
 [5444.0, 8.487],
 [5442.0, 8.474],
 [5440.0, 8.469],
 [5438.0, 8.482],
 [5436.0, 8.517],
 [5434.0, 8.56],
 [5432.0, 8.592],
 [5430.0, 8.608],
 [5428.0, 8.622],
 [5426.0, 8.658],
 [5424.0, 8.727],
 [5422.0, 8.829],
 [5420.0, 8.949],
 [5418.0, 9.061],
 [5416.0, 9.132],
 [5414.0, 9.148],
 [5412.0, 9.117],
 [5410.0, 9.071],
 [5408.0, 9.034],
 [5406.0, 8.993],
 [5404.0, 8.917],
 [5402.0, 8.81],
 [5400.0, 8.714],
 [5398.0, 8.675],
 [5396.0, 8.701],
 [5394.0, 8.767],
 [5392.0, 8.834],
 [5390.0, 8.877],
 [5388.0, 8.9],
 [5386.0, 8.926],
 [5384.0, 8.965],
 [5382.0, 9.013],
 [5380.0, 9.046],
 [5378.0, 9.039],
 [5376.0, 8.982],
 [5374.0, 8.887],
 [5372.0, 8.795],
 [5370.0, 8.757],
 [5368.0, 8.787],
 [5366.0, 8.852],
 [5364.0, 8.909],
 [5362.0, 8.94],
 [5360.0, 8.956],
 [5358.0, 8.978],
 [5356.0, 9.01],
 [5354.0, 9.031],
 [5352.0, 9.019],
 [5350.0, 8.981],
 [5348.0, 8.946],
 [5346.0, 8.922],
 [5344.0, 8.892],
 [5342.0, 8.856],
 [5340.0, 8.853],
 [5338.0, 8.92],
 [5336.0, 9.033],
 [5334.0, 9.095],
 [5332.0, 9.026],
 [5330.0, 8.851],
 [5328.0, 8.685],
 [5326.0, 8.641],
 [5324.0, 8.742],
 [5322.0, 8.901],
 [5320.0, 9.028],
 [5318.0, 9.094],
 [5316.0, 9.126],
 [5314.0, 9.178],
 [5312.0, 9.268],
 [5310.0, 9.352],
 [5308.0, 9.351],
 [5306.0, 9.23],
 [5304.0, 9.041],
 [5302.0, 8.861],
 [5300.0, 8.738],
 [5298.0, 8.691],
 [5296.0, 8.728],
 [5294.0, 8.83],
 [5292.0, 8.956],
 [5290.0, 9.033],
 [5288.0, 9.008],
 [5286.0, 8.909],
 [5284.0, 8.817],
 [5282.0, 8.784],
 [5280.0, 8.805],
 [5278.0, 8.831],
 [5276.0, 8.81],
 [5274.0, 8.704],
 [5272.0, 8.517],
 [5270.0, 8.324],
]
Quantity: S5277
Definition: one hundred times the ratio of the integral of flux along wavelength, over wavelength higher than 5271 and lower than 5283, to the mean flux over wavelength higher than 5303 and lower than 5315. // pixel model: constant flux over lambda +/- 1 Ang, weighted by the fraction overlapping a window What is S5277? 1136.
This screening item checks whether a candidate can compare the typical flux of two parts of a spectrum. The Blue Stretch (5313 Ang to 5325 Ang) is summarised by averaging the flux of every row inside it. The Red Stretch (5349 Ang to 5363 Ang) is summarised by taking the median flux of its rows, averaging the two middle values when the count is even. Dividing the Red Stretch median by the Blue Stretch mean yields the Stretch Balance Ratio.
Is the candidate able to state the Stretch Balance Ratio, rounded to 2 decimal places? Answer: 1.00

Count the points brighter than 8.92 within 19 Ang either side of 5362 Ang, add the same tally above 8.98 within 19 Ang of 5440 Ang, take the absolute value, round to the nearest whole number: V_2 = 12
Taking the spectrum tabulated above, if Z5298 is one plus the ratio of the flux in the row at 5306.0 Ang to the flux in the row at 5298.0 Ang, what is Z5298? 2.06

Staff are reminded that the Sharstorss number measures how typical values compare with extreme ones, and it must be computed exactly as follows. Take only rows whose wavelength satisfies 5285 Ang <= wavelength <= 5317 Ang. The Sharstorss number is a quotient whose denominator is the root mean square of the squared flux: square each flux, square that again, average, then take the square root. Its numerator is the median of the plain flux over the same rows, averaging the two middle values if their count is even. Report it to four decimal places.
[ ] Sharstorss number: 0.1107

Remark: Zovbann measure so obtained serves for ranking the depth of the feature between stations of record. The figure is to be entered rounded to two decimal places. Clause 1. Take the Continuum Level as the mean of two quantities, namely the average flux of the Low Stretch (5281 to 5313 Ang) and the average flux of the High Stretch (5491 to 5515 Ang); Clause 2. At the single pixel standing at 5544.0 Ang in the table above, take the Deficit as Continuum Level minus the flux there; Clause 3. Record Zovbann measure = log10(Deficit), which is -0.79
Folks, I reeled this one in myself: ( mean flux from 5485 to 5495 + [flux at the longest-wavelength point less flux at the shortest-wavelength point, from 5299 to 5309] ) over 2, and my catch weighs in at 4.66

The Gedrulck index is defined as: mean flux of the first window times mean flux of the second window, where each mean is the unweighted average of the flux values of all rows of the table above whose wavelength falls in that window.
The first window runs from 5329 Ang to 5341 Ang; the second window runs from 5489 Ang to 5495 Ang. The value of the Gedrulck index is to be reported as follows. 77.6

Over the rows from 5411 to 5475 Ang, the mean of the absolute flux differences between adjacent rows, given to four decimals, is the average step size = 0.0519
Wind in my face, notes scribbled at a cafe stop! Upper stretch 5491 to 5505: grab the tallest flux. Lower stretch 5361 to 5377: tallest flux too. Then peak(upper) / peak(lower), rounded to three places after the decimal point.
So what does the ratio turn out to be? 0.985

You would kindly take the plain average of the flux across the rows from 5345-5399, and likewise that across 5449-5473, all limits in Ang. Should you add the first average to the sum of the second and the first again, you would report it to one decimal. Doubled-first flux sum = 26.7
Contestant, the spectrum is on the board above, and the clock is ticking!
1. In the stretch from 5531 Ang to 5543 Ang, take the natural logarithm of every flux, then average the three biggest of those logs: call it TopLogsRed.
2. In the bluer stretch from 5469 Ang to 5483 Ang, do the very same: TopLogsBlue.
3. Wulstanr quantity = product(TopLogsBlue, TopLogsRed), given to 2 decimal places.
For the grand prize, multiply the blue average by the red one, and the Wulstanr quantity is 4.79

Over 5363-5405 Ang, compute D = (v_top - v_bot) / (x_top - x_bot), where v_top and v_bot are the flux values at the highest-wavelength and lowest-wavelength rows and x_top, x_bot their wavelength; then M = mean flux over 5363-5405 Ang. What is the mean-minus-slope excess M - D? 8.86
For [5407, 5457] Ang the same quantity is 8.74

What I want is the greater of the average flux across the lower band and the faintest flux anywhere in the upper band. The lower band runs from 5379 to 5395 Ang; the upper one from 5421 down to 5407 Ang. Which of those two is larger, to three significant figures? 8.95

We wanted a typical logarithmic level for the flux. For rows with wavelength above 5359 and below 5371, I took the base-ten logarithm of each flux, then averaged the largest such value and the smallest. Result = 0.947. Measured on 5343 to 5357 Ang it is 0.952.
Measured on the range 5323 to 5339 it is 0.948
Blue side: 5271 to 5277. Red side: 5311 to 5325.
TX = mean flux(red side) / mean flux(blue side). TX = 1.04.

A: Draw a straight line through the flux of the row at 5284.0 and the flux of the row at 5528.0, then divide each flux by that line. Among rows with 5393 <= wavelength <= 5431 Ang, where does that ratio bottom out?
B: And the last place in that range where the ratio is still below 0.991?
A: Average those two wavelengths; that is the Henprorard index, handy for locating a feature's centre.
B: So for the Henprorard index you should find 5430 Ang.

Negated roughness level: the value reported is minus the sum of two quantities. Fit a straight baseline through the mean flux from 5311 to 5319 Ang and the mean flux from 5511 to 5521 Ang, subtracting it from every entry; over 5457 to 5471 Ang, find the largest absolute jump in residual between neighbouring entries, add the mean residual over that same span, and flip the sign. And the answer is -0.13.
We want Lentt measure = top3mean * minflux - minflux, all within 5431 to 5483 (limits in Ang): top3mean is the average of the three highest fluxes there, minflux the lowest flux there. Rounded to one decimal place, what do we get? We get 68.3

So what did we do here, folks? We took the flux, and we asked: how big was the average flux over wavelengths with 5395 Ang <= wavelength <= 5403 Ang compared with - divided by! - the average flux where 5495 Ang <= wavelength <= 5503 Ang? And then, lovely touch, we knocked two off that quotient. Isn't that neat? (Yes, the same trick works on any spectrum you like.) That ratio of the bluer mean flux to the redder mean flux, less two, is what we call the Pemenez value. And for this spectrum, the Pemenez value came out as -1.01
